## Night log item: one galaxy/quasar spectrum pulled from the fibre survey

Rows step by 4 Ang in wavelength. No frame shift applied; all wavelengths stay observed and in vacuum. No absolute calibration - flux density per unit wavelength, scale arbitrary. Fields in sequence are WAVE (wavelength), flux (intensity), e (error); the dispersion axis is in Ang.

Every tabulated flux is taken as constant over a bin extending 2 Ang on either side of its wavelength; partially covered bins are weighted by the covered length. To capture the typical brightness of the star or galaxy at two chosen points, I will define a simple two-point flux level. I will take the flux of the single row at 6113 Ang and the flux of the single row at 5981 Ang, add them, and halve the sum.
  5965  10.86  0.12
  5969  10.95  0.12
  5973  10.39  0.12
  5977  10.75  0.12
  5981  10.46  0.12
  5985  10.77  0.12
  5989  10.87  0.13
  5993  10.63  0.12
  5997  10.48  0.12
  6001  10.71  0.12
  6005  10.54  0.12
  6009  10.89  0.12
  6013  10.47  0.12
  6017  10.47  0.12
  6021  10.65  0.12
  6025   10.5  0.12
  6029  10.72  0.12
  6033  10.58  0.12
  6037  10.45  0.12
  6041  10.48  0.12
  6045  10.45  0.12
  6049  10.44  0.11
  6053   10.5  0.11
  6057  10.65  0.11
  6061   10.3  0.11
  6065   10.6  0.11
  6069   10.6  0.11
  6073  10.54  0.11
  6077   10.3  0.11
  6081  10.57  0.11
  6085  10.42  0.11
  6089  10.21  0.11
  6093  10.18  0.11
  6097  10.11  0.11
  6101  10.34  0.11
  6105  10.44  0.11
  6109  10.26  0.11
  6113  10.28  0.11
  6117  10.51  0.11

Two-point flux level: 10.37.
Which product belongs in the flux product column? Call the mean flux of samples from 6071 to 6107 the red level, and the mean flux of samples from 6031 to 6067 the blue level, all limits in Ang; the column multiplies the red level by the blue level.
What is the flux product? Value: 109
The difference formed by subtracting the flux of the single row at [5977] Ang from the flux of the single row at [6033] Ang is -0.17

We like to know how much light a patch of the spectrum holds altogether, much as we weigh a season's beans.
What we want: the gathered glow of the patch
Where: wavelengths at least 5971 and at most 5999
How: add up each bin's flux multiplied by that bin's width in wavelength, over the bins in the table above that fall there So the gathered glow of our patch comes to 297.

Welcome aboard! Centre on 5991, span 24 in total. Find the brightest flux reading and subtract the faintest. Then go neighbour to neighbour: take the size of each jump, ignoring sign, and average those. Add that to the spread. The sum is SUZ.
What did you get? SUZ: 0.6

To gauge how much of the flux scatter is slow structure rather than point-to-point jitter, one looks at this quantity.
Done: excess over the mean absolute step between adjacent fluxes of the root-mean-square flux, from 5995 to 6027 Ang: 10.4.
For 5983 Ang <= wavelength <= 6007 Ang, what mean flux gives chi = 10.7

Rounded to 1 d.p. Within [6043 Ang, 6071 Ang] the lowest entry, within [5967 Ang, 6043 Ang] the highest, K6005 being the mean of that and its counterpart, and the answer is 10.6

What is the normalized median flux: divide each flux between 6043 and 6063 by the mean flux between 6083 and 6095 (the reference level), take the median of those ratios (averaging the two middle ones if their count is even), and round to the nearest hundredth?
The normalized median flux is 1.02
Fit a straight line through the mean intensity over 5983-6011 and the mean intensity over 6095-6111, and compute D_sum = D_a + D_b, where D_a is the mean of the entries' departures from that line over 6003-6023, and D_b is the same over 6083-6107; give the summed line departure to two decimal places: -0.07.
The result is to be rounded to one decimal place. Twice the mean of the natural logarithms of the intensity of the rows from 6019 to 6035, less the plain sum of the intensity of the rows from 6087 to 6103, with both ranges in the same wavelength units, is -36.1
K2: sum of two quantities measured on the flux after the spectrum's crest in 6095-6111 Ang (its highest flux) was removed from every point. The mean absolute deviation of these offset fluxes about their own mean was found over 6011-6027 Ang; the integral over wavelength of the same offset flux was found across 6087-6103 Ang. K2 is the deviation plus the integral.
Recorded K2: -4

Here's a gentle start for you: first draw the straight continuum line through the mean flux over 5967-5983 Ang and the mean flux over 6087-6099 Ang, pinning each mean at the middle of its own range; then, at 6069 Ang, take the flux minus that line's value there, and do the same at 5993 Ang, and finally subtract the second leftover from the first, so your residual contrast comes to 0.27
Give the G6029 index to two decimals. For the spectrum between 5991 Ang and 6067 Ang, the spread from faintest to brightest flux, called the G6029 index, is 0.59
